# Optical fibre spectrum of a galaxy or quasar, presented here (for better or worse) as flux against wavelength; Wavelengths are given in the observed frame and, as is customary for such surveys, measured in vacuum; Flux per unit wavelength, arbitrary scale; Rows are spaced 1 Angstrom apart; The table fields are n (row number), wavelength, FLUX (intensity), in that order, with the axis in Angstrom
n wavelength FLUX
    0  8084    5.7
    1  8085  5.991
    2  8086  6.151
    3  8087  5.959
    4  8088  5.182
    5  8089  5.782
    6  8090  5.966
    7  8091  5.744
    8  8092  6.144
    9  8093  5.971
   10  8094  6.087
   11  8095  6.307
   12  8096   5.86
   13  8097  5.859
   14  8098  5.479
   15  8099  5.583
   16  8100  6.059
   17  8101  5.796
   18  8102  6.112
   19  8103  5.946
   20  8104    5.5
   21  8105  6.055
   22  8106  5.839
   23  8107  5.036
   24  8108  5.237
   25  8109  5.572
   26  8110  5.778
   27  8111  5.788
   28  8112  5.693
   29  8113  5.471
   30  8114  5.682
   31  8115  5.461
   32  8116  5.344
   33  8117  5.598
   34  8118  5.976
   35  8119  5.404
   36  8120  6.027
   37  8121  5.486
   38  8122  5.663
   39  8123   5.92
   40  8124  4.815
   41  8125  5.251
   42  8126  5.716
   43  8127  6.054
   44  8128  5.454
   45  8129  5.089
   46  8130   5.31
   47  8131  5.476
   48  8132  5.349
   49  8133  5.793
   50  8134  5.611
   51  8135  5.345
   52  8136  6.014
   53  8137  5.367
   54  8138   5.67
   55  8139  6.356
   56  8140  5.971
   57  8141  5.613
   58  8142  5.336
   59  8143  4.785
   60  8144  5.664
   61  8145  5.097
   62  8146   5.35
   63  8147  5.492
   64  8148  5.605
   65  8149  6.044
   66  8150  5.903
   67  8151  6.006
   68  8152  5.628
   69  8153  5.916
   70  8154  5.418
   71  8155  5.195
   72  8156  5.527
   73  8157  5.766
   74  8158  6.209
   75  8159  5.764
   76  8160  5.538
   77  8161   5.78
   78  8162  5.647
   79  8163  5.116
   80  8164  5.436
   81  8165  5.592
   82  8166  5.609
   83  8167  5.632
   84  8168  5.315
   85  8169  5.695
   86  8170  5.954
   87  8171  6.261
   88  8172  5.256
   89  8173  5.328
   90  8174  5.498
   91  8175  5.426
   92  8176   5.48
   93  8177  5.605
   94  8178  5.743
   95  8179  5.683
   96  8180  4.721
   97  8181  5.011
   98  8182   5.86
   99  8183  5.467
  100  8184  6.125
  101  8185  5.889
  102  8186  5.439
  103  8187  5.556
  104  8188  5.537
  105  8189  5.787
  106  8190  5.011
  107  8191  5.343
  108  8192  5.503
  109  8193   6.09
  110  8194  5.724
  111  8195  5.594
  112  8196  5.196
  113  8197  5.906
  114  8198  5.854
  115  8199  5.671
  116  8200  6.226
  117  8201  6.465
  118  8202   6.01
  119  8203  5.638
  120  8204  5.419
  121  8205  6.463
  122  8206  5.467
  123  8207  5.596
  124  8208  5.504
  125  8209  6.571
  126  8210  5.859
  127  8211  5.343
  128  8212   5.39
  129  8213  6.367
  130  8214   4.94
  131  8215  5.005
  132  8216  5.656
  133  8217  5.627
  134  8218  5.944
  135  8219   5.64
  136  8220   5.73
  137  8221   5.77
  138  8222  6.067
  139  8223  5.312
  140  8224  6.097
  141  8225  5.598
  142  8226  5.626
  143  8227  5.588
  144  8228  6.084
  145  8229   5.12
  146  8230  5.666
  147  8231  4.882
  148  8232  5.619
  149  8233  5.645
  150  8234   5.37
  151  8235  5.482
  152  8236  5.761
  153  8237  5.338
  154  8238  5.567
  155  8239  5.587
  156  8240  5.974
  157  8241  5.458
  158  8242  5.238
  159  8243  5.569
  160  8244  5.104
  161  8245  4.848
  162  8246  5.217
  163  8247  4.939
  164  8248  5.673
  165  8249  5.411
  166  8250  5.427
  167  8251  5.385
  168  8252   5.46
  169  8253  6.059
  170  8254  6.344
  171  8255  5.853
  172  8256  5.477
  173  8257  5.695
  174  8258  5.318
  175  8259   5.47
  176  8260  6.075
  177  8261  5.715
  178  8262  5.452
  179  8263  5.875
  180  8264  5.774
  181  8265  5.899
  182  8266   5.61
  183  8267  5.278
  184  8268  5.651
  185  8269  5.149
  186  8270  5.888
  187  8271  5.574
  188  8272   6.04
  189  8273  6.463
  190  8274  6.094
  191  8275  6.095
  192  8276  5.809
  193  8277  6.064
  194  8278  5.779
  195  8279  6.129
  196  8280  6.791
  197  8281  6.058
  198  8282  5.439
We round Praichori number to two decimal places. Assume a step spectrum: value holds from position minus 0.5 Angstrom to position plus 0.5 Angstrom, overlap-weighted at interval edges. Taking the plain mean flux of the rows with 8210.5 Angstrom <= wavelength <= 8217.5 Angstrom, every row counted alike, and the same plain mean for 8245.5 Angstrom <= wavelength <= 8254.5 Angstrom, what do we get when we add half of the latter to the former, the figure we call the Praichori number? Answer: 8.25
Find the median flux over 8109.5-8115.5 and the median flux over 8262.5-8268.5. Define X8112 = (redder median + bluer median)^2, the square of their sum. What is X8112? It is 130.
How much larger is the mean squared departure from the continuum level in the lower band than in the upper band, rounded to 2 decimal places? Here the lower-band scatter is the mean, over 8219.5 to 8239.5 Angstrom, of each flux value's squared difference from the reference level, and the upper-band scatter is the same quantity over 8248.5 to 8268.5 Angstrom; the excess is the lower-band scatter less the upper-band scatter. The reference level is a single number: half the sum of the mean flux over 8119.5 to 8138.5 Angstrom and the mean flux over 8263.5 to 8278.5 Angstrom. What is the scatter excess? 0.02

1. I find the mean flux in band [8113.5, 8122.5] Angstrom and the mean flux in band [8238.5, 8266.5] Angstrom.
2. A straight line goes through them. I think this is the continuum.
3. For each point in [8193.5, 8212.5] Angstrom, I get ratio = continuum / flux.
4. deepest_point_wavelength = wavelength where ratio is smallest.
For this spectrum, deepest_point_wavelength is 8209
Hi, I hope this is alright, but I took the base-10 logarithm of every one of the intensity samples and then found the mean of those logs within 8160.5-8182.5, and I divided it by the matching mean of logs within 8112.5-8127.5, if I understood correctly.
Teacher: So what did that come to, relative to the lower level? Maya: 0.994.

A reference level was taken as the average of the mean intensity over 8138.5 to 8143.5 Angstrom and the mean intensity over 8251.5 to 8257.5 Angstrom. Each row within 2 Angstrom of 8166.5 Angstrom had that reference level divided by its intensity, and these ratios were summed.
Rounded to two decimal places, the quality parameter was 4.13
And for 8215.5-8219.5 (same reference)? 4.00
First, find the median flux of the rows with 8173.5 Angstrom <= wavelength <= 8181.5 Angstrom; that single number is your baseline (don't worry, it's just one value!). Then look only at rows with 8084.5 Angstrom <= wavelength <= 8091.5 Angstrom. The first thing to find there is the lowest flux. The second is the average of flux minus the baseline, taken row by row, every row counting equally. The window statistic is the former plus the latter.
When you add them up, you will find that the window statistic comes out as 5.5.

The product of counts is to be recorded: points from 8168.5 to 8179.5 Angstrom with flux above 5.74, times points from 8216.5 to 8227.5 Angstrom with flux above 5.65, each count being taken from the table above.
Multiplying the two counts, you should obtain 15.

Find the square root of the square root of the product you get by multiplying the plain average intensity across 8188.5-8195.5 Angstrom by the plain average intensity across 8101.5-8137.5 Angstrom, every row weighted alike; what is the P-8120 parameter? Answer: 2.363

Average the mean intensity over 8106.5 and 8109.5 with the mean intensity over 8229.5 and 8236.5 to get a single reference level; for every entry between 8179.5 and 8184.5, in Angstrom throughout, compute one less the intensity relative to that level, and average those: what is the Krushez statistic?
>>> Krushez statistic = -0.01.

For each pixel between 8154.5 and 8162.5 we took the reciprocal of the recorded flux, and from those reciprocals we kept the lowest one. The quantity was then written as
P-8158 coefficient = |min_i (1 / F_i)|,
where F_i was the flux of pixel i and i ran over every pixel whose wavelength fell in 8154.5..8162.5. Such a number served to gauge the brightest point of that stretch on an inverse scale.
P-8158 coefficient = 0.161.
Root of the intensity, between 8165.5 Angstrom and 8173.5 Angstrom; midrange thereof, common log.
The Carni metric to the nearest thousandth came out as 0.380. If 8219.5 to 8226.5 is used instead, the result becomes 0.378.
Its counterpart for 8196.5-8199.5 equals 0.381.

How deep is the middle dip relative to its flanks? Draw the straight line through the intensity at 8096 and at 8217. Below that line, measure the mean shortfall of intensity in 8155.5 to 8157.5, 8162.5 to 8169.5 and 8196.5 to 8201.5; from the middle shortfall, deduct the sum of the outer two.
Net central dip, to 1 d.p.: 0.5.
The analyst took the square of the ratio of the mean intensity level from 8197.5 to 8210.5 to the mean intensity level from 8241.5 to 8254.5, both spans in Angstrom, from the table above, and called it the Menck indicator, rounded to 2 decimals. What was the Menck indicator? 1.18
